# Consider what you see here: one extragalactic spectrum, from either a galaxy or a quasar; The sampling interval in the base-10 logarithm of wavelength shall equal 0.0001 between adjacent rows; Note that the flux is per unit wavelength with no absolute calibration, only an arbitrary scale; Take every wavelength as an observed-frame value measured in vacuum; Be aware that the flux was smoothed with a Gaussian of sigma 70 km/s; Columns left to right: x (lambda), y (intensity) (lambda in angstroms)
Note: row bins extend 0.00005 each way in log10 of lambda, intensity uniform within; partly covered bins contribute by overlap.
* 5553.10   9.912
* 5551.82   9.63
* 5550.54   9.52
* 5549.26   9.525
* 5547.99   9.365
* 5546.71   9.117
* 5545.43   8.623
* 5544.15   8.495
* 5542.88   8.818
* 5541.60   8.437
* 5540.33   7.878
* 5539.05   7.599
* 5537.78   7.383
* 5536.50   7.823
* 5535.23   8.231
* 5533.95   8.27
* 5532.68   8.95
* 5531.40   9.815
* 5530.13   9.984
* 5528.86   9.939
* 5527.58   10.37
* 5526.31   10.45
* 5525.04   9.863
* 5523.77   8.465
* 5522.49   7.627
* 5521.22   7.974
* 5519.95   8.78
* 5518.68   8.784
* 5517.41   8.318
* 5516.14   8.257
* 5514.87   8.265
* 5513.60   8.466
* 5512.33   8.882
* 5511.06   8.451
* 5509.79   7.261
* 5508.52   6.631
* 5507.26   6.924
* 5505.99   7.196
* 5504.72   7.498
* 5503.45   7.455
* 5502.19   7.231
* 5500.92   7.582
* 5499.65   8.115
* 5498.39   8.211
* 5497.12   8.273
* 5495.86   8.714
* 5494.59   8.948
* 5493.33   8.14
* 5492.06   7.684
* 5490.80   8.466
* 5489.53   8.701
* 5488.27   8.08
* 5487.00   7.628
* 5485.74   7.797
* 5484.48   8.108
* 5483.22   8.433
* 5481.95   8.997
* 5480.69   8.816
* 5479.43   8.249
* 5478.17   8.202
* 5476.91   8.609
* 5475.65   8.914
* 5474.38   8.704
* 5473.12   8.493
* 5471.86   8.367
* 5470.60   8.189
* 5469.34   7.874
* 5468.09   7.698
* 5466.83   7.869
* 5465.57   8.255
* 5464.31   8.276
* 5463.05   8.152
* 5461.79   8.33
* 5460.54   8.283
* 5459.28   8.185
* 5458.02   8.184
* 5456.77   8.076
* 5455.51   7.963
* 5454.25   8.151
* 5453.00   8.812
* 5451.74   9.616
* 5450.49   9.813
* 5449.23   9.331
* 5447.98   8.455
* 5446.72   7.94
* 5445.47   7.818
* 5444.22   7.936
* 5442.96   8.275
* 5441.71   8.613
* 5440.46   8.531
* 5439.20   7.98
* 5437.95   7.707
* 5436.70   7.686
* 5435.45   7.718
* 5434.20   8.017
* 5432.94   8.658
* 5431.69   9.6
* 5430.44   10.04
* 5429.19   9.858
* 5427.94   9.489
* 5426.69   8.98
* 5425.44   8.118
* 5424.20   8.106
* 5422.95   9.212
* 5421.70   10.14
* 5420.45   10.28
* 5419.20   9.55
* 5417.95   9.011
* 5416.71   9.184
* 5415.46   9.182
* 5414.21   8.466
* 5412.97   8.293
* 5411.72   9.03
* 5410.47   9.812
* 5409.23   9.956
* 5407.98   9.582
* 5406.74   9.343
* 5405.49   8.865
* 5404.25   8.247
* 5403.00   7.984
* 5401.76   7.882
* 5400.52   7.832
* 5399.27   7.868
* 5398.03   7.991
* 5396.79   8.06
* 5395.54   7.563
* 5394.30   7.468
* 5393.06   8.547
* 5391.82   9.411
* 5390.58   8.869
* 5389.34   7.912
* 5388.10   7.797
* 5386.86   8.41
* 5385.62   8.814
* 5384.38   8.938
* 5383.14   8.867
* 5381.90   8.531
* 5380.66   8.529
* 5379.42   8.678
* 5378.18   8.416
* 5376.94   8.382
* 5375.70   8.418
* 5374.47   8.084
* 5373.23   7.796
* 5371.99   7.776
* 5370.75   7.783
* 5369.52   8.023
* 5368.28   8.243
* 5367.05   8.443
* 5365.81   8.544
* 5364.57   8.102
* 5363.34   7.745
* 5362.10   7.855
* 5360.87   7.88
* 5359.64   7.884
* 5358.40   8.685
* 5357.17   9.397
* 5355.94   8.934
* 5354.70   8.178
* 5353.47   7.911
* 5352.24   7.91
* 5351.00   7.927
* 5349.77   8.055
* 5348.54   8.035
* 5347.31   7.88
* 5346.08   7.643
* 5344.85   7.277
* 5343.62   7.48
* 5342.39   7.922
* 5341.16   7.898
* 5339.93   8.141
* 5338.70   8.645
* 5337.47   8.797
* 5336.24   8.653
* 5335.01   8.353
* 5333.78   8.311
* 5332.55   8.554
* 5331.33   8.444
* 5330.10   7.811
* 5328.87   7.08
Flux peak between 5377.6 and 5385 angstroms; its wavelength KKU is 5384.38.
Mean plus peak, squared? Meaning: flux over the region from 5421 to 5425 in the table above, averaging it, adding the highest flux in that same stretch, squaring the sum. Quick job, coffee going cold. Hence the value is 372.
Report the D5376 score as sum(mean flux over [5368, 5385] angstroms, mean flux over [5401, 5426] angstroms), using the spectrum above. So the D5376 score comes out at 17.3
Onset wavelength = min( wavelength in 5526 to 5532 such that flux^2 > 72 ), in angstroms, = 5526.31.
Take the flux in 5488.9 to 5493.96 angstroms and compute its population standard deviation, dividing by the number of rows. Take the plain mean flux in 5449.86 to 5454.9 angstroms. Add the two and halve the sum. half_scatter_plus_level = 4.7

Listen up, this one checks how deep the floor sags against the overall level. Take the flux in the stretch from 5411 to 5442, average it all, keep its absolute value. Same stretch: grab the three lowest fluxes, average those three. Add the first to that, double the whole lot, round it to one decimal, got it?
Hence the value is 33.1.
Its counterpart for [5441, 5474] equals 32.3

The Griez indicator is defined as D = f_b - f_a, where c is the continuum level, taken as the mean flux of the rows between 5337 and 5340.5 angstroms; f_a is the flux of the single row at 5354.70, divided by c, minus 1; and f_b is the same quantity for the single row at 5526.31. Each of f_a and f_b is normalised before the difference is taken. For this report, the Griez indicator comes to 0.27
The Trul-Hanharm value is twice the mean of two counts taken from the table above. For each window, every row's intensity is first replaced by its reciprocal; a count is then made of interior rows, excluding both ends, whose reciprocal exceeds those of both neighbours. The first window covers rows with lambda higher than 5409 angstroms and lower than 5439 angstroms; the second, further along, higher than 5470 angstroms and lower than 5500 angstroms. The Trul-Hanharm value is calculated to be 7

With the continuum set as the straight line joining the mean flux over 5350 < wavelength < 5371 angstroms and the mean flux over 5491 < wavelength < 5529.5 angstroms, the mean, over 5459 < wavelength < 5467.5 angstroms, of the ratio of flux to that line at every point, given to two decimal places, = 0.99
